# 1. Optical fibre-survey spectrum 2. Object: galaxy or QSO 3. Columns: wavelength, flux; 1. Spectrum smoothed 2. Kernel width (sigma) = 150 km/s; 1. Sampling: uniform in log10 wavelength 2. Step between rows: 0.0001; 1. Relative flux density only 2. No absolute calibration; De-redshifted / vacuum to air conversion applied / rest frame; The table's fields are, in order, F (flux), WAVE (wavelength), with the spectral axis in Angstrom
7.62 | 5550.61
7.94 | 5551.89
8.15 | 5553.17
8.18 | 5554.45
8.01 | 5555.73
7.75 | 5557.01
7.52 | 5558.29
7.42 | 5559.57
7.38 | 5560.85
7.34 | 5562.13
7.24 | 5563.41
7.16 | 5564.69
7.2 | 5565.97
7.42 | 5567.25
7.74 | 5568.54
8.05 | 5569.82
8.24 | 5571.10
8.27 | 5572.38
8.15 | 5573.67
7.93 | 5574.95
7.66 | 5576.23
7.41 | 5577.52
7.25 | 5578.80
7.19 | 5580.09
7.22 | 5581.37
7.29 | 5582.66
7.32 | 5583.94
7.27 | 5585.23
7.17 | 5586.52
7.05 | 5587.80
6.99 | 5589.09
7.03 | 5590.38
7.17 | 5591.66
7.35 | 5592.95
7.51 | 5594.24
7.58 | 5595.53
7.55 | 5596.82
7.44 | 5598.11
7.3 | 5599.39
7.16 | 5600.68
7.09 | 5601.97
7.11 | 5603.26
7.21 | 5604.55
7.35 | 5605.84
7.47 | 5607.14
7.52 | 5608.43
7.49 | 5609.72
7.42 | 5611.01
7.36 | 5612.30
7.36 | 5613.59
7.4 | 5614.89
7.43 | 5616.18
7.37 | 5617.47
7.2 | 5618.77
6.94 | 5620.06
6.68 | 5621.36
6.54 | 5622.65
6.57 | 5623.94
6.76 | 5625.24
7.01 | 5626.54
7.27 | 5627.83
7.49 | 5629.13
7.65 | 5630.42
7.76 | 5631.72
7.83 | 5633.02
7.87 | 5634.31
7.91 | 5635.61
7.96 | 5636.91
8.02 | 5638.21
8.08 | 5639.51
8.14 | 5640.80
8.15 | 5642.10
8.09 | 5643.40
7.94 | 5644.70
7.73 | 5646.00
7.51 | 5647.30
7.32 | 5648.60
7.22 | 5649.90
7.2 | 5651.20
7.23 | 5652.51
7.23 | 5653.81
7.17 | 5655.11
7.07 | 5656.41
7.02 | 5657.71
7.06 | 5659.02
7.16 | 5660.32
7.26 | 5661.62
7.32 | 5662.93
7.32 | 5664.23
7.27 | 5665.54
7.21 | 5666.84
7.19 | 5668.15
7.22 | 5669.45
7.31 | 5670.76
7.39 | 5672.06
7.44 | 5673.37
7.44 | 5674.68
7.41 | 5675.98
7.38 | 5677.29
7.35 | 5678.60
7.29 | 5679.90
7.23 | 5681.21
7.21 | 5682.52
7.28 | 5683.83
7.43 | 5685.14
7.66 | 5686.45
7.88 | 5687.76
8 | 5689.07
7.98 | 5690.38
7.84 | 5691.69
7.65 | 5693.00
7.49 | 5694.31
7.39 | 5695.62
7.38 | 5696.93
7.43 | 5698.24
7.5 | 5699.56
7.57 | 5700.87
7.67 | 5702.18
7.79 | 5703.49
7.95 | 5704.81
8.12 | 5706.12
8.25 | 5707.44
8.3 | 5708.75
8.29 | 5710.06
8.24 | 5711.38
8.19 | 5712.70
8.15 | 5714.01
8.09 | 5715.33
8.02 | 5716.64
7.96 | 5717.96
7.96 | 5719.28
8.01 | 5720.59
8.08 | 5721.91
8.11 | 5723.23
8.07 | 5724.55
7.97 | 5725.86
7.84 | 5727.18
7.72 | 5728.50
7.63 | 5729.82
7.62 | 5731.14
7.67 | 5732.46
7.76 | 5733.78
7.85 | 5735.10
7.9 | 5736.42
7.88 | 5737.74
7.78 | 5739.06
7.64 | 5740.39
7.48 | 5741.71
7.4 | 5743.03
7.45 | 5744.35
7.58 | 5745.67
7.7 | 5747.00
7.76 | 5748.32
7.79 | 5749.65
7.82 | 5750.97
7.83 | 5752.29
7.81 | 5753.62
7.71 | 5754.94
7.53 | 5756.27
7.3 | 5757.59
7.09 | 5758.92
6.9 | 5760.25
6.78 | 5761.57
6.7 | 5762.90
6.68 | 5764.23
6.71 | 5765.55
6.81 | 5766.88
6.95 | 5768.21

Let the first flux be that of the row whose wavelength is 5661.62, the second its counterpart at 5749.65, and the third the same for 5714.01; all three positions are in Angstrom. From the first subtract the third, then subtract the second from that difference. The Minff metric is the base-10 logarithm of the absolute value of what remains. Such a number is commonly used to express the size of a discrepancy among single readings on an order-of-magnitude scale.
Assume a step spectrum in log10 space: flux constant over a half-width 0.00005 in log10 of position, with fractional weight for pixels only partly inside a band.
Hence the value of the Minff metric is 0.939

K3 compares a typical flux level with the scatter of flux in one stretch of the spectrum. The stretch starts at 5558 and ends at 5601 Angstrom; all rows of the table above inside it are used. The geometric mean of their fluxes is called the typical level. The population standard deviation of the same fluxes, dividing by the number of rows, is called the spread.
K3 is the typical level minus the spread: 7.10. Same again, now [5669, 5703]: 7.27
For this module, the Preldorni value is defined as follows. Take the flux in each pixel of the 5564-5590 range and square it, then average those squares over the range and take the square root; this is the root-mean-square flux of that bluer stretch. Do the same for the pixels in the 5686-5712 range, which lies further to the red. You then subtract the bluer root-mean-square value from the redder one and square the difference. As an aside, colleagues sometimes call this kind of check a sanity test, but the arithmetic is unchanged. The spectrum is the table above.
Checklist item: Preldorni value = 0.10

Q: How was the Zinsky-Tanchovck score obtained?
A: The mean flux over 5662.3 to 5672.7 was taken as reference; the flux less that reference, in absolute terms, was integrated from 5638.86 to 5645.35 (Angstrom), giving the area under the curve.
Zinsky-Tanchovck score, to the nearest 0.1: 5.2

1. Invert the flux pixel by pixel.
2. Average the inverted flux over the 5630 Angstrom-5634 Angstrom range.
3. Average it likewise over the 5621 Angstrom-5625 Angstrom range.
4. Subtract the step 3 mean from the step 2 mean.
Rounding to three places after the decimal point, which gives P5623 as -0.023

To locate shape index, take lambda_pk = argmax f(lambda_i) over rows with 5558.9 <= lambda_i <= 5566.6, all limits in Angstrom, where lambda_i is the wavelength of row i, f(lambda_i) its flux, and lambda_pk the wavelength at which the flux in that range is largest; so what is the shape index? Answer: 5559.57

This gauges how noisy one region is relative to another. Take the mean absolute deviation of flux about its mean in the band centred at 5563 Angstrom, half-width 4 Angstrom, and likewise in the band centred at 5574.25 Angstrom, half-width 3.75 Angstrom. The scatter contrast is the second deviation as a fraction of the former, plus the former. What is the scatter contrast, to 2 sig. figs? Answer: 3.2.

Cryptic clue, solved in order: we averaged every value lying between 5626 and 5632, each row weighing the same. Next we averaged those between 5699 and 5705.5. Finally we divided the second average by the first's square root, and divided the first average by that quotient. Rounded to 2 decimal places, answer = 2.63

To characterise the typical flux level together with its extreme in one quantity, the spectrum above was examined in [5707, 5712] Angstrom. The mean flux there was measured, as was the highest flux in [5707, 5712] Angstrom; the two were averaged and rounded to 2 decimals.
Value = 8.29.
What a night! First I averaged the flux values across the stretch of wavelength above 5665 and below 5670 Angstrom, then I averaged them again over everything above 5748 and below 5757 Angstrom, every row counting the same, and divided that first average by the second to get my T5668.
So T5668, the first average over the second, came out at 0.93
